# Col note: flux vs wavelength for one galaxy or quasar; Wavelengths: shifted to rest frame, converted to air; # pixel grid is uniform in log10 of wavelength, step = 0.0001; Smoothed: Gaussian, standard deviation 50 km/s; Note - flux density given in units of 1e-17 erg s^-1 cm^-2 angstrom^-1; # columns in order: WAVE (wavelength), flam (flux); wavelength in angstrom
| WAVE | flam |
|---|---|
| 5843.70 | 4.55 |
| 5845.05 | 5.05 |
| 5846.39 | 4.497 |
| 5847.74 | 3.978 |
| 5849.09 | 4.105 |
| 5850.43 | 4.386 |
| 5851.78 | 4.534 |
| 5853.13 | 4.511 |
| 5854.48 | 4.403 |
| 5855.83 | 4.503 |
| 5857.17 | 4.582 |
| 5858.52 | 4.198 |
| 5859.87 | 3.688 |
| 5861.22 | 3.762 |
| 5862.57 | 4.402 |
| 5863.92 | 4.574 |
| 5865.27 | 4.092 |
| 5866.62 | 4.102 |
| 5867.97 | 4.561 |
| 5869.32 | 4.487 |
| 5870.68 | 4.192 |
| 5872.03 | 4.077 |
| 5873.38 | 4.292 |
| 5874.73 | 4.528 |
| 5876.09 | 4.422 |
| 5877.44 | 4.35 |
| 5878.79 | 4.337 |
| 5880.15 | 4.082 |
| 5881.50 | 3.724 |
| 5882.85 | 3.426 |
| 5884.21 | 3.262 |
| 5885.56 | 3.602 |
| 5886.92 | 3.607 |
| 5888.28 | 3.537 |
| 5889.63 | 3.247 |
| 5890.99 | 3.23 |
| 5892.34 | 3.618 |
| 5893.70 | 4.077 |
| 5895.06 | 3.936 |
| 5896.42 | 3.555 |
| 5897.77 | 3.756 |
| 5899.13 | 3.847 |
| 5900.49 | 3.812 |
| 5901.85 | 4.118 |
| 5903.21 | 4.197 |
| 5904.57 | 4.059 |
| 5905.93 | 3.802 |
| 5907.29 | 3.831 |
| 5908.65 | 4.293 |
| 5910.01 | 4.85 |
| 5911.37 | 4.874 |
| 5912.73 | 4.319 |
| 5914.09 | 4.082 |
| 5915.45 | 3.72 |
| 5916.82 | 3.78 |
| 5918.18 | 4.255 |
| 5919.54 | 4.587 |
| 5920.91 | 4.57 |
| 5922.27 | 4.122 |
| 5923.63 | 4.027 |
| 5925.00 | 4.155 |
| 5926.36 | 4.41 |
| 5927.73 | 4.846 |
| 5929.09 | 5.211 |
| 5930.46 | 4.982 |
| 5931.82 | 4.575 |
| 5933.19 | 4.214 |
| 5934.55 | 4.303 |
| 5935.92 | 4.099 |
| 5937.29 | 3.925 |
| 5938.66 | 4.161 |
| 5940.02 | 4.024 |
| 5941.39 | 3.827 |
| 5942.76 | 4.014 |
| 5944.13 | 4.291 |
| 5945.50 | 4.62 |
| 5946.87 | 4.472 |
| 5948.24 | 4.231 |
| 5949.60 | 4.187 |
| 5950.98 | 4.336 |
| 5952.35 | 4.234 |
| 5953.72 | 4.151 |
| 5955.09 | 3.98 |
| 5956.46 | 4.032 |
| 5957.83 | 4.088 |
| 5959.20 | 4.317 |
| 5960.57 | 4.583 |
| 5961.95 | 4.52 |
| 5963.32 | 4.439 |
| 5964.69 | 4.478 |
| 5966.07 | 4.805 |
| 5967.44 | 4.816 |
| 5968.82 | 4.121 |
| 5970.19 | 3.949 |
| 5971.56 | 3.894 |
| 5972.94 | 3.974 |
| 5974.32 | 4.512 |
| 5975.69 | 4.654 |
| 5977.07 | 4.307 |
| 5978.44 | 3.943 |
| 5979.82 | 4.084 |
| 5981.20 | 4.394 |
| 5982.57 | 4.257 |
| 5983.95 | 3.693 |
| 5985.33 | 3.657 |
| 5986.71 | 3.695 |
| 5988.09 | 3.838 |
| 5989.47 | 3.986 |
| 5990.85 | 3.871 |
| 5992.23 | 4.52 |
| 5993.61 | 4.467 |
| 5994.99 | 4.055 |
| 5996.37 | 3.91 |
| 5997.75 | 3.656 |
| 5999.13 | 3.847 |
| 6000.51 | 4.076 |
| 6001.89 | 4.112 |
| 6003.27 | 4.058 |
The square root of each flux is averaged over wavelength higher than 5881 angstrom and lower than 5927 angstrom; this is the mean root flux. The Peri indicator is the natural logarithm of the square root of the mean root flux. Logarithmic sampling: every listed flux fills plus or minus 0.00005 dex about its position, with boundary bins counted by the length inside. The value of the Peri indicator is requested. 0.343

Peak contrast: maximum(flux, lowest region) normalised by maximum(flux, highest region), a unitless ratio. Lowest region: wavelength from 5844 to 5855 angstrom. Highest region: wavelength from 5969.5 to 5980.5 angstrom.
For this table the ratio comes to 1.09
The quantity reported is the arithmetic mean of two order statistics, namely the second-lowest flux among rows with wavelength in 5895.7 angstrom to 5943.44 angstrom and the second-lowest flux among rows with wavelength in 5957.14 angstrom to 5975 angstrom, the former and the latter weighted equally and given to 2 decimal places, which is 3.83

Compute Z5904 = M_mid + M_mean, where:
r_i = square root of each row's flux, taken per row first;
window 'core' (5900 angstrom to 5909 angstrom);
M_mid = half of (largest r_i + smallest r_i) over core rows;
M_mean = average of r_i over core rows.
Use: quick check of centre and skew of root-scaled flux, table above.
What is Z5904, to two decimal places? 4.01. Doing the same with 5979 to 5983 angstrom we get 4.12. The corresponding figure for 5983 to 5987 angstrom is 3.84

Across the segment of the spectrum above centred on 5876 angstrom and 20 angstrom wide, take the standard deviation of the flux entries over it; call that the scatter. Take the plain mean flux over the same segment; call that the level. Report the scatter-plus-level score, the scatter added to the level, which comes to 4.5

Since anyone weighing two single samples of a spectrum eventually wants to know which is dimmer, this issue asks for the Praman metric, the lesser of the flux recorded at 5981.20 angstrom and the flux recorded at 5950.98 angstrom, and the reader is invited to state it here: 4.34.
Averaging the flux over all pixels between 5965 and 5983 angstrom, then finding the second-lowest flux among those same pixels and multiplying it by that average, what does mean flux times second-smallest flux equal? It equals 16.9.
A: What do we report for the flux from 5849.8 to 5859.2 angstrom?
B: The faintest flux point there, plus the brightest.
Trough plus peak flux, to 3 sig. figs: 8.78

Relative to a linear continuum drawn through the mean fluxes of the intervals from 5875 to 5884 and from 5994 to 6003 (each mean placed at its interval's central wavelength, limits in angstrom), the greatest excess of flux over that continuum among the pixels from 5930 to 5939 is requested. 1.0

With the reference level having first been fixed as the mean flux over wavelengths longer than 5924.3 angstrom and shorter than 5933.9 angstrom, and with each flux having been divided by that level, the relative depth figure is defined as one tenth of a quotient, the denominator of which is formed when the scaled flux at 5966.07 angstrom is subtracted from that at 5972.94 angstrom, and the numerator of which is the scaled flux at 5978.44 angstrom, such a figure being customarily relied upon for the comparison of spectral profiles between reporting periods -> -0.47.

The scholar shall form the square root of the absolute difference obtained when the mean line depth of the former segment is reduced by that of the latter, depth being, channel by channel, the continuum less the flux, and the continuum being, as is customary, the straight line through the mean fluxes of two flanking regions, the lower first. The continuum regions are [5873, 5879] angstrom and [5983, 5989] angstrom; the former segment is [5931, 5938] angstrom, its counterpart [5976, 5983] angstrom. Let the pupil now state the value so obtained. 0.50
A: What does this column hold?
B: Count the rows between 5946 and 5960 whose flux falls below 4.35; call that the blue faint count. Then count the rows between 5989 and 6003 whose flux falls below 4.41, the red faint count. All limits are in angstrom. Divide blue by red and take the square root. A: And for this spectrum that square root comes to 1.1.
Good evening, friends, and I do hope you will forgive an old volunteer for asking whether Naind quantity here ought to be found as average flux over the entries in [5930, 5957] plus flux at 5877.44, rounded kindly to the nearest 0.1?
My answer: 8.6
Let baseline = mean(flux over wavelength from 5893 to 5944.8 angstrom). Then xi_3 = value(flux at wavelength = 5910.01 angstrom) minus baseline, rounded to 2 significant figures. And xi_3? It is 0.65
